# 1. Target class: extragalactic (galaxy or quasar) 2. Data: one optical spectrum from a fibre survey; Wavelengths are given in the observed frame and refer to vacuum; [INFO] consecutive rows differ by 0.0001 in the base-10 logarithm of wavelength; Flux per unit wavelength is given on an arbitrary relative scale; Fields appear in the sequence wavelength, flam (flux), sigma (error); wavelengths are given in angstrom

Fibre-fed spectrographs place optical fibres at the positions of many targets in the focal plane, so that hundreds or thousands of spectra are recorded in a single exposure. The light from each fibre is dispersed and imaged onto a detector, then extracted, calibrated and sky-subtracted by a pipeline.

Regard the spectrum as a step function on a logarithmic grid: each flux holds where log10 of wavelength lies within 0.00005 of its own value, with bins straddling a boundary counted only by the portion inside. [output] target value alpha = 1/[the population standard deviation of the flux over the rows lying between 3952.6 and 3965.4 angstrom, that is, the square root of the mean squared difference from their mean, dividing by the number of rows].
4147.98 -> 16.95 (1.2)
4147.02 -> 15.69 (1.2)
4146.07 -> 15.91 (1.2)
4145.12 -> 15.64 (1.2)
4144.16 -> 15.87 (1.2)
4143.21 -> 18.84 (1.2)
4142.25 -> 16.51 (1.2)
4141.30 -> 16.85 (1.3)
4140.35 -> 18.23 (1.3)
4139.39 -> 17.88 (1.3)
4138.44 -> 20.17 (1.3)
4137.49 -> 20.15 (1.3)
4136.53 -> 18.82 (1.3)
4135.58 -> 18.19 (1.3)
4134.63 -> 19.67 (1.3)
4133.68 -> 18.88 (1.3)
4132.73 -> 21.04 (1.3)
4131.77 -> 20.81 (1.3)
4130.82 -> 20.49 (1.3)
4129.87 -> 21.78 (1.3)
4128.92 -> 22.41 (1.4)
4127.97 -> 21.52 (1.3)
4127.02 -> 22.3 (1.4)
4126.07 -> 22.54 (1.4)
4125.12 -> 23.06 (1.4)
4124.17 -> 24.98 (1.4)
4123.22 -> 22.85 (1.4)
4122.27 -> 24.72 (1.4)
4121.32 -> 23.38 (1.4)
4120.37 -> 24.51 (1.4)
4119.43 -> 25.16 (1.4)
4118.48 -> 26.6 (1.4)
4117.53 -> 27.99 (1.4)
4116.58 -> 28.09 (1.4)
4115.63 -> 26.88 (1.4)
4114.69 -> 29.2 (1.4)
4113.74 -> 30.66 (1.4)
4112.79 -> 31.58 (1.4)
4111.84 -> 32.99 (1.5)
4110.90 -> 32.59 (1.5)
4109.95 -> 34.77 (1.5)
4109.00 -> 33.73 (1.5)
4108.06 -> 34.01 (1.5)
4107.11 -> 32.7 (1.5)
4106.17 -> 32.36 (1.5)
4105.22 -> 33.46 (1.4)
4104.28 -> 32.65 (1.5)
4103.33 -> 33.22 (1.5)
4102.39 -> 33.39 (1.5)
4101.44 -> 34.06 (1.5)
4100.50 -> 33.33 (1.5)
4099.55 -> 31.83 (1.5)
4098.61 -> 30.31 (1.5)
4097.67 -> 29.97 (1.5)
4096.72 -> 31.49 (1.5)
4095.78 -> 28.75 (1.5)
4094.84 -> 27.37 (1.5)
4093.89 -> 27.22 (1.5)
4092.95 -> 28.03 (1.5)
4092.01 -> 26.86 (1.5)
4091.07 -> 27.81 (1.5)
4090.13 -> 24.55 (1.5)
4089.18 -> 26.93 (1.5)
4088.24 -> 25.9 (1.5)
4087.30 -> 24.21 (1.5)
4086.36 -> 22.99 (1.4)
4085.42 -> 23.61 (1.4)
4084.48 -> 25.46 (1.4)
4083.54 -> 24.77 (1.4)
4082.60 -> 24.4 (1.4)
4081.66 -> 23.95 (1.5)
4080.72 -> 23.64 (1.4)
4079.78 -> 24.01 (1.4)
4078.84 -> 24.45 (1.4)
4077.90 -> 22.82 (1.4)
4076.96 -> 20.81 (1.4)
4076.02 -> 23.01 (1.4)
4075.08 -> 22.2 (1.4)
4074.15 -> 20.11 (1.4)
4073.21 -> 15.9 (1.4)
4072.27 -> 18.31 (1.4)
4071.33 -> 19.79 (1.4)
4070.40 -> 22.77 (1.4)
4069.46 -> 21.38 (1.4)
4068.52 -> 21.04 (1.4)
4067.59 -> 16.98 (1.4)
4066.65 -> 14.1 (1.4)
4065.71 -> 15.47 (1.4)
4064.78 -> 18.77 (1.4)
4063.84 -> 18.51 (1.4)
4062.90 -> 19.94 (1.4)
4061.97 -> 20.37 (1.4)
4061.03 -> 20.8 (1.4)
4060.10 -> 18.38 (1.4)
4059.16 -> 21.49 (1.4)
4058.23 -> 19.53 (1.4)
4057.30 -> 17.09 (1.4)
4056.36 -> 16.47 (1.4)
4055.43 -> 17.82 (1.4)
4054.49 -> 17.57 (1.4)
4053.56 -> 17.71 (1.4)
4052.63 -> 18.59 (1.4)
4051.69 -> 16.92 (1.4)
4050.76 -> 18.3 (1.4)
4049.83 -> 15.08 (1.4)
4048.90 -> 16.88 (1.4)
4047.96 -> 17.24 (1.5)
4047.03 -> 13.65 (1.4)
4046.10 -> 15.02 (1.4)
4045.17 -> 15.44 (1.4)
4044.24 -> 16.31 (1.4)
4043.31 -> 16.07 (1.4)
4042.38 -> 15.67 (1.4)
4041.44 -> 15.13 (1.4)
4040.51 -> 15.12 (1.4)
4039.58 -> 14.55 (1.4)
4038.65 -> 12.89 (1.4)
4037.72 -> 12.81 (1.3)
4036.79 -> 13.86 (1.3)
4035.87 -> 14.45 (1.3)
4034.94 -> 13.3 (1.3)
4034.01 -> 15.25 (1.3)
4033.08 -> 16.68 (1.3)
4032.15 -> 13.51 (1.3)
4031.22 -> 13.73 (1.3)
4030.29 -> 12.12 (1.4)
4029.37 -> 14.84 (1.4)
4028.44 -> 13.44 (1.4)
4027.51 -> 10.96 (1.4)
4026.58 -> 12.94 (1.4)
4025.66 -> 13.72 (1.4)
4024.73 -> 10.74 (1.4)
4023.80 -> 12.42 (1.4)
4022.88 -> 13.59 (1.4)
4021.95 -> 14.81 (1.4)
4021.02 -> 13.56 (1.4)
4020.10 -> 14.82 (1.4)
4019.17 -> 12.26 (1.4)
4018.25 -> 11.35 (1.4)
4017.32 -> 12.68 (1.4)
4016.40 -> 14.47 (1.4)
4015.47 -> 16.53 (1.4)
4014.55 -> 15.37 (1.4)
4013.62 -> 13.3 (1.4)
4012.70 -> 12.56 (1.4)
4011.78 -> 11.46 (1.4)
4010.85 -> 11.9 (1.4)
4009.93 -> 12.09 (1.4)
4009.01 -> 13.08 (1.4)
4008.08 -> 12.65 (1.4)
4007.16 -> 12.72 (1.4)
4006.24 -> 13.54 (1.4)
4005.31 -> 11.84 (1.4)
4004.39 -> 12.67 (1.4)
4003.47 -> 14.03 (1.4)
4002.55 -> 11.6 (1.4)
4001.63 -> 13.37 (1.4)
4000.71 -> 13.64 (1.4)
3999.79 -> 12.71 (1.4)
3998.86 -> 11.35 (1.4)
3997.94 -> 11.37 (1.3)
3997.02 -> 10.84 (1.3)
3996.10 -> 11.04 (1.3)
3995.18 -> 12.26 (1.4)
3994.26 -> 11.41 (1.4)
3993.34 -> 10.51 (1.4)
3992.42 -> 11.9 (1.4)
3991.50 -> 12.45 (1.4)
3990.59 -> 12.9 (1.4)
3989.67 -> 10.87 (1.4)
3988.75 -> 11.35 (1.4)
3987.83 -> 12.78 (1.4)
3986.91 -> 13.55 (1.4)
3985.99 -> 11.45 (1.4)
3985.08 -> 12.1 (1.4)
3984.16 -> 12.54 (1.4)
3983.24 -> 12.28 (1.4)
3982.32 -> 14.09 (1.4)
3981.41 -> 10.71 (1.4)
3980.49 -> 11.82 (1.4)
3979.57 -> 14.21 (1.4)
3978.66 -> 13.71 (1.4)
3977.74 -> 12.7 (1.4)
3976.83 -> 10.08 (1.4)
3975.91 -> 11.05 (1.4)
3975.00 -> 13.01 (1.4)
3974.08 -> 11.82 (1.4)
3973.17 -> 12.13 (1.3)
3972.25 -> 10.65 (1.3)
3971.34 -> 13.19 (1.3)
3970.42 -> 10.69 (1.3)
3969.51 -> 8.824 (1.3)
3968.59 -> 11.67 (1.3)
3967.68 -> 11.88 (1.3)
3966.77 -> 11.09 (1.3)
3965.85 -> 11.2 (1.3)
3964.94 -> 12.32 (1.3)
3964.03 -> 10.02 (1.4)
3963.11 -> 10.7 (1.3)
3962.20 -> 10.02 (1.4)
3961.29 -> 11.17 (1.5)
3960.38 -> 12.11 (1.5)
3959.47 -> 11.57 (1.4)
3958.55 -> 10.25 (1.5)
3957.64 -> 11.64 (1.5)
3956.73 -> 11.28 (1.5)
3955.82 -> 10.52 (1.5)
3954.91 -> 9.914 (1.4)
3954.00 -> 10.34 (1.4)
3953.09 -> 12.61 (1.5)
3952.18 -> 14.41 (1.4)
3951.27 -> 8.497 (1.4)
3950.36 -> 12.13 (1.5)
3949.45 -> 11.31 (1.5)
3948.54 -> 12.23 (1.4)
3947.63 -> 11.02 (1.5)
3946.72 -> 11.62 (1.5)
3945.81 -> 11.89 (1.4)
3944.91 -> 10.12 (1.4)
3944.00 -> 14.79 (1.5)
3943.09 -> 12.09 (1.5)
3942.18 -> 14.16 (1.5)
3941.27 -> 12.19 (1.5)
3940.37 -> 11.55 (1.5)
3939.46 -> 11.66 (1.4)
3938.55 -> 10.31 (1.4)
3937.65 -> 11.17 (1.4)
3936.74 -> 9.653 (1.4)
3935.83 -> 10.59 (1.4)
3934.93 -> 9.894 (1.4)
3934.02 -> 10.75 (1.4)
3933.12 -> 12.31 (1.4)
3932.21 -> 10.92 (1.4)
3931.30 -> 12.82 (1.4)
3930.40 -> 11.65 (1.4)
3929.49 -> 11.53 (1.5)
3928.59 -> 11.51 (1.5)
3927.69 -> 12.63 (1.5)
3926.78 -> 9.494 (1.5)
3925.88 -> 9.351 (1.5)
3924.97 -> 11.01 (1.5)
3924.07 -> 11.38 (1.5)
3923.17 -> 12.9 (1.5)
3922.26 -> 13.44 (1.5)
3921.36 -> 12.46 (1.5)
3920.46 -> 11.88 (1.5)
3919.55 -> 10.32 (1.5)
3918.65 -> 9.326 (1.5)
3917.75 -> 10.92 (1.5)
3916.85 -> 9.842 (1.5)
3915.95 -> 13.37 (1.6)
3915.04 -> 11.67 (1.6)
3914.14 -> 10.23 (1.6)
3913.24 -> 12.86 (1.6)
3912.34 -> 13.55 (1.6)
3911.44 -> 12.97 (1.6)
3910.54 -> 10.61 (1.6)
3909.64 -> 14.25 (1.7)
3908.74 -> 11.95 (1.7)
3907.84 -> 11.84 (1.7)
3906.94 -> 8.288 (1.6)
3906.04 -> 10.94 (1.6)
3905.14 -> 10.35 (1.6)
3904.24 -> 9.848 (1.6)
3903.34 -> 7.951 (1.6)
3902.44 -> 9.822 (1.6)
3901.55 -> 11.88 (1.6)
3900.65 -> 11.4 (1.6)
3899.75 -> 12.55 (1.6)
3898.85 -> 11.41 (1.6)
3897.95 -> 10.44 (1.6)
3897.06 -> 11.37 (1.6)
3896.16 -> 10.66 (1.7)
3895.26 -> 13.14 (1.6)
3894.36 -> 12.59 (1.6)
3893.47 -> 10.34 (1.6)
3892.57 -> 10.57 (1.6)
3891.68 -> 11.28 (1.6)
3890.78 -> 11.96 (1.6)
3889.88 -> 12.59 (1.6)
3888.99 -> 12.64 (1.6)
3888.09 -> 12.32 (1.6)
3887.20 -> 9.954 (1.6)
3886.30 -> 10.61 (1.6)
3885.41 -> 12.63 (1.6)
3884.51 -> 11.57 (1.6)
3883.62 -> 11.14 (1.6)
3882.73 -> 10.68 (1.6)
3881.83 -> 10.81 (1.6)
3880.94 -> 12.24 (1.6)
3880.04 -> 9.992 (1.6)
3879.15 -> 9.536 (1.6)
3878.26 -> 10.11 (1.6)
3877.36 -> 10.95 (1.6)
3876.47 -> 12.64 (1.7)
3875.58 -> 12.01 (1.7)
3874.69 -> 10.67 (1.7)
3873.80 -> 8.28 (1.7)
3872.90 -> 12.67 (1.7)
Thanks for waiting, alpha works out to 1.14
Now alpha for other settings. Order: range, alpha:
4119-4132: 0.69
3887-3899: 1.01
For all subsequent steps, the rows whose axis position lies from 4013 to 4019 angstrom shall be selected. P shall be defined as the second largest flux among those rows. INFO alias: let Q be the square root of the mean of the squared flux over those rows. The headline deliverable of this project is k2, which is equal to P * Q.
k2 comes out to 216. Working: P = 15.37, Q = 14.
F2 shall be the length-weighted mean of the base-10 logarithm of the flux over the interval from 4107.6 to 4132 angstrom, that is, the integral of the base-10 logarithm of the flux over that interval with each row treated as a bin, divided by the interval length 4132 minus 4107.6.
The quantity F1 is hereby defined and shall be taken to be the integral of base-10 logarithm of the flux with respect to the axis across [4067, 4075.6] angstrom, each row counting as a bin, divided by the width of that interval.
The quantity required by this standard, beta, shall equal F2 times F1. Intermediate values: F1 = 1.29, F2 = 1.42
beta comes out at 1.8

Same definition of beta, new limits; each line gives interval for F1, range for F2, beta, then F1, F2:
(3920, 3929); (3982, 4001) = 1.1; 1.06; 1.08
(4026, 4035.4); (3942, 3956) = 1.2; 1.13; 1.06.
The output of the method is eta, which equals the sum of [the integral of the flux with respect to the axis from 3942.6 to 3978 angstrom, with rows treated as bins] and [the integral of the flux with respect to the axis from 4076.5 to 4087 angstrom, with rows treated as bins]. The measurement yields 653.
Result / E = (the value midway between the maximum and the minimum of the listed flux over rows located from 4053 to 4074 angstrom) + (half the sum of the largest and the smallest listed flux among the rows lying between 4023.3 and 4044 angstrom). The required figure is 32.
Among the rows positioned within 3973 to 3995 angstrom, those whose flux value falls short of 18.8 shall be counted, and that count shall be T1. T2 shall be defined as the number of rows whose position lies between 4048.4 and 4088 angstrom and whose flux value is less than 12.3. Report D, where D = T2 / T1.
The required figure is 0.0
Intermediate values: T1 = 24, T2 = 0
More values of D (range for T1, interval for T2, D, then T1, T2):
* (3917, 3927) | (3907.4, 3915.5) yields 0.5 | 11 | 5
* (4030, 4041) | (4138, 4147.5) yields 0.0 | 12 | 0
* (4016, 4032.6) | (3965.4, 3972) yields 0.3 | 18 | 6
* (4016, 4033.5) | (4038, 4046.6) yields 0.0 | 19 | 0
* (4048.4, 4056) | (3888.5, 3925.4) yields 3.5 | 8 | 28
